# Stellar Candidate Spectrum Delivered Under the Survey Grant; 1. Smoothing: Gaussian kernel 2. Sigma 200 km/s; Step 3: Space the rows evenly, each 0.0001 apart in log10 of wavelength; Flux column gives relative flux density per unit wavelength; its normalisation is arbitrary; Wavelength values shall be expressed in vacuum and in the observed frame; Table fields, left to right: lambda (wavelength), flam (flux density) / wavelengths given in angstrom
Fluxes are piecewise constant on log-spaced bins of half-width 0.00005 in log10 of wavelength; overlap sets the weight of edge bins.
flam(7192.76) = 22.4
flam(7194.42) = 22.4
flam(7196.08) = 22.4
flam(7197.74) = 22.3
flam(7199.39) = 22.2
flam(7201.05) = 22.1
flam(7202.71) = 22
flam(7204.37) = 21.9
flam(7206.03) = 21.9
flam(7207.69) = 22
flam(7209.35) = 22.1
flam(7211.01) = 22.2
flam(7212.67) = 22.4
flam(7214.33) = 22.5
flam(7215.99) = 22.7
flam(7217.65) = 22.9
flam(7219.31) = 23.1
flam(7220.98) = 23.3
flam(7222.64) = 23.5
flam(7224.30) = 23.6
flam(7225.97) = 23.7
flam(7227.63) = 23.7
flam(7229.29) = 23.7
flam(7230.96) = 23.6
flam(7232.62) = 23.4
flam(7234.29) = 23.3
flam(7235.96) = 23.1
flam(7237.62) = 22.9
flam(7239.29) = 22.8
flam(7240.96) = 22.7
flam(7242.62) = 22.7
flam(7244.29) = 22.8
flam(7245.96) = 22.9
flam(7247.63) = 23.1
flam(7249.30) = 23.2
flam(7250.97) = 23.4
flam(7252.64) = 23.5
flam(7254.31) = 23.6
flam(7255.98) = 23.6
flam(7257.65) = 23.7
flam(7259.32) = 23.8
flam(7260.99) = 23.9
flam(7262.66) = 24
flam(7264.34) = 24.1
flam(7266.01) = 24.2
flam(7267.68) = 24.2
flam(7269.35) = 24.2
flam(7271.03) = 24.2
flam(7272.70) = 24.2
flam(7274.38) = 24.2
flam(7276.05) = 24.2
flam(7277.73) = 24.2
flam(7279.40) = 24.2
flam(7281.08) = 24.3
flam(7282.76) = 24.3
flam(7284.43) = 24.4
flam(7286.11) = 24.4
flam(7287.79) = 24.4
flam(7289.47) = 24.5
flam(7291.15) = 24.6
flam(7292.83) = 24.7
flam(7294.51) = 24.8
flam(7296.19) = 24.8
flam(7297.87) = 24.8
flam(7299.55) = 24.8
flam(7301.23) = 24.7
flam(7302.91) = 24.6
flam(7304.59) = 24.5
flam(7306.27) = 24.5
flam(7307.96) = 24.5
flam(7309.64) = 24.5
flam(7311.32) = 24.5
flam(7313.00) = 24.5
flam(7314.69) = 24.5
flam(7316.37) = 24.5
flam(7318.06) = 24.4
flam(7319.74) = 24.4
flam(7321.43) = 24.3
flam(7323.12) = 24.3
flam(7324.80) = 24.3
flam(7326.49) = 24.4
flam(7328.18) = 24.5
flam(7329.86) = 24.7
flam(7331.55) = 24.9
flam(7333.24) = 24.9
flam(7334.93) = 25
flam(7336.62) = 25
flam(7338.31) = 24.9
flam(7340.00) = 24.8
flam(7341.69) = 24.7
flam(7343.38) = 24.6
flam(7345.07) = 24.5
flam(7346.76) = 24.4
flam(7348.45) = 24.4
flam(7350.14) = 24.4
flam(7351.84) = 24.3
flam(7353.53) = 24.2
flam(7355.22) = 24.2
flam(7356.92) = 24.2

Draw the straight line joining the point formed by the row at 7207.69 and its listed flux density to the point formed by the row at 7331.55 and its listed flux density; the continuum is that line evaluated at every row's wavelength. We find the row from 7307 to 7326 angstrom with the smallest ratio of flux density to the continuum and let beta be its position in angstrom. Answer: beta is 7324.80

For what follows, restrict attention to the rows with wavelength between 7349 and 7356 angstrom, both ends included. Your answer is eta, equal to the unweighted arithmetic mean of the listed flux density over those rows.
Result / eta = 24.3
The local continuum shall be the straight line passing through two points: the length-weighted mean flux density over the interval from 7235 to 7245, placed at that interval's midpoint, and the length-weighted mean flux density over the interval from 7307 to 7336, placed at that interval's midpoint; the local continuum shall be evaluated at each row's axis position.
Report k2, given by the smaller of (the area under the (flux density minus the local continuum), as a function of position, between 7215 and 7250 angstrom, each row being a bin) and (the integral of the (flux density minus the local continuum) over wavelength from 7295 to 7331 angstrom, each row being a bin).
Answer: 6.2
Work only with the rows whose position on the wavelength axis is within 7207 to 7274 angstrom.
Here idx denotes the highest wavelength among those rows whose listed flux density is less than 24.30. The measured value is 7272.70 angstrom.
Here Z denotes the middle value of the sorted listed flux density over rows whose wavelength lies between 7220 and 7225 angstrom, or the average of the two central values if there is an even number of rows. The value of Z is 23.5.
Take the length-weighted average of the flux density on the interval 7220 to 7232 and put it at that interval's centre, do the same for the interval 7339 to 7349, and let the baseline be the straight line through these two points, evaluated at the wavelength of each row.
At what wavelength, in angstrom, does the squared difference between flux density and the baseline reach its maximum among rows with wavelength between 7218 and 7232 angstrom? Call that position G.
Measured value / 7219.31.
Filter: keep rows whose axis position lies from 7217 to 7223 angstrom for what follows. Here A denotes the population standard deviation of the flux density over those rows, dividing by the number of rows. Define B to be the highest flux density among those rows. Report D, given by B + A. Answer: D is 23.7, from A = 0.224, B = 23.5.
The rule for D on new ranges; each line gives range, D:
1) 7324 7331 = 24.8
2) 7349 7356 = 24.5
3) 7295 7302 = 24.8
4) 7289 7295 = 24.9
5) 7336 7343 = 25.1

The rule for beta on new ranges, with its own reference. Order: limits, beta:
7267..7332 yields 7324.80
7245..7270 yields 7245.96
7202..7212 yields 7206.03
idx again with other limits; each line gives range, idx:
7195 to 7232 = 7230.96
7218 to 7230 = 7229.29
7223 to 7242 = 7240.96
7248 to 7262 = 7260.99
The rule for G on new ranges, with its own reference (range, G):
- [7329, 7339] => 7334.93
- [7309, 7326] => 7309.64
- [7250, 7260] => 7250.97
